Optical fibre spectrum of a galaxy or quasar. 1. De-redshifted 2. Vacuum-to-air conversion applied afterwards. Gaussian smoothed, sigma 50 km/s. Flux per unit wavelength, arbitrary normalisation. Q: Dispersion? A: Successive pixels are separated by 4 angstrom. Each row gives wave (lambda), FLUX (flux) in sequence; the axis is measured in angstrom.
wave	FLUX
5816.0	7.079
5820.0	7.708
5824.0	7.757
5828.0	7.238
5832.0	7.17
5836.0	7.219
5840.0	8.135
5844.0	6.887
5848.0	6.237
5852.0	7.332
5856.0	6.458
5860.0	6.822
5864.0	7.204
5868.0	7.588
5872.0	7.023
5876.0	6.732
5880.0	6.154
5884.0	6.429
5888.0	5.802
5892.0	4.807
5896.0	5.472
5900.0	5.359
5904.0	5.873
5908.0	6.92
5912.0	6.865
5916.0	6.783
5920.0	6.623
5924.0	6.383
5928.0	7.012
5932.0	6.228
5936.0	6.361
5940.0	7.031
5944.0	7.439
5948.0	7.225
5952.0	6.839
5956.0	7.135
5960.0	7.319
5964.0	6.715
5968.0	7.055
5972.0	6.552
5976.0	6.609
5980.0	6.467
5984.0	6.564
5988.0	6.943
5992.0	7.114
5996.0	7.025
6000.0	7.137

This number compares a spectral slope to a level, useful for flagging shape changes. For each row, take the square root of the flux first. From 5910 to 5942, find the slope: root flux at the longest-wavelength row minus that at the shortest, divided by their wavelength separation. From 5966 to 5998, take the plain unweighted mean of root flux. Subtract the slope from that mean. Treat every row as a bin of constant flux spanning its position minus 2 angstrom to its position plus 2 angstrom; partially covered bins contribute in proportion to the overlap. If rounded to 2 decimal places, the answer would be 2.60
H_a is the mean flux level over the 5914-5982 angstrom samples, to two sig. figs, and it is 6.8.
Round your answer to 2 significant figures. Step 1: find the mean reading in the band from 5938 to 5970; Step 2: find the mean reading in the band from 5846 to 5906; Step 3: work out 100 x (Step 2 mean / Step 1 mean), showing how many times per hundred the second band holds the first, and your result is 90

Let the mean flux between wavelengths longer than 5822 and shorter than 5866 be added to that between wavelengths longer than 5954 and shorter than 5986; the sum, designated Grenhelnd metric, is 13.9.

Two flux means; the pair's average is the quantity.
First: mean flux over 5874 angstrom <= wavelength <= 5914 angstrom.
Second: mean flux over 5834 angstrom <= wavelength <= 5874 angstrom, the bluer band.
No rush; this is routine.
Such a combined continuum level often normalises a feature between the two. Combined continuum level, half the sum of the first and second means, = 6.566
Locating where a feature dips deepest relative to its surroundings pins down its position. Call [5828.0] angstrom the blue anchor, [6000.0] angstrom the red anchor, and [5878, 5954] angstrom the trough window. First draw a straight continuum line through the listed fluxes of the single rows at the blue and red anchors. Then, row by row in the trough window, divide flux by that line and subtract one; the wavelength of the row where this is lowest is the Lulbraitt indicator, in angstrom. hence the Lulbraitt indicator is 5892.0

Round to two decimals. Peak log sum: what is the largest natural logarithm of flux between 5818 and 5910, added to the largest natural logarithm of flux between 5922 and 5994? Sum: 4.10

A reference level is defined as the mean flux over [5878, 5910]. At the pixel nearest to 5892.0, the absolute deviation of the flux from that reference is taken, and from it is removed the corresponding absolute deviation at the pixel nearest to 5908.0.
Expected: -0.02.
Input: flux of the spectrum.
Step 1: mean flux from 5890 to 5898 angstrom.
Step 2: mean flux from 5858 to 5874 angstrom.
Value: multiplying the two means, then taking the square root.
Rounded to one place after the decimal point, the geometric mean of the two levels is 6.1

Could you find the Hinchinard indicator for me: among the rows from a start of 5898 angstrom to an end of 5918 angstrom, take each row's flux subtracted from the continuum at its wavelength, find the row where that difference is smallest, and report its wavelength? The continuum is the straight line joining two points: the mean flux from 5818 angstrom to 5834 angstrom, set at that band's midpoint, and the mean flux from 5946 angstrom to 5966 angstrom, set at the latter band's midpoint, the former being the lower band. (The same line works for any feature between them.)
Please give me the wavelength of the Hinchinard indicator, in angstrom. 5908.0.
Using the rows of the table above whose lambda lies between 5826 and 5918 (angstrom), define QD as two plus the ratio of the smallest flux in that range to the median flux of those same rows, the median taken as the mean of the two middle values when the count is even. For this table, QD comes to 2.70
